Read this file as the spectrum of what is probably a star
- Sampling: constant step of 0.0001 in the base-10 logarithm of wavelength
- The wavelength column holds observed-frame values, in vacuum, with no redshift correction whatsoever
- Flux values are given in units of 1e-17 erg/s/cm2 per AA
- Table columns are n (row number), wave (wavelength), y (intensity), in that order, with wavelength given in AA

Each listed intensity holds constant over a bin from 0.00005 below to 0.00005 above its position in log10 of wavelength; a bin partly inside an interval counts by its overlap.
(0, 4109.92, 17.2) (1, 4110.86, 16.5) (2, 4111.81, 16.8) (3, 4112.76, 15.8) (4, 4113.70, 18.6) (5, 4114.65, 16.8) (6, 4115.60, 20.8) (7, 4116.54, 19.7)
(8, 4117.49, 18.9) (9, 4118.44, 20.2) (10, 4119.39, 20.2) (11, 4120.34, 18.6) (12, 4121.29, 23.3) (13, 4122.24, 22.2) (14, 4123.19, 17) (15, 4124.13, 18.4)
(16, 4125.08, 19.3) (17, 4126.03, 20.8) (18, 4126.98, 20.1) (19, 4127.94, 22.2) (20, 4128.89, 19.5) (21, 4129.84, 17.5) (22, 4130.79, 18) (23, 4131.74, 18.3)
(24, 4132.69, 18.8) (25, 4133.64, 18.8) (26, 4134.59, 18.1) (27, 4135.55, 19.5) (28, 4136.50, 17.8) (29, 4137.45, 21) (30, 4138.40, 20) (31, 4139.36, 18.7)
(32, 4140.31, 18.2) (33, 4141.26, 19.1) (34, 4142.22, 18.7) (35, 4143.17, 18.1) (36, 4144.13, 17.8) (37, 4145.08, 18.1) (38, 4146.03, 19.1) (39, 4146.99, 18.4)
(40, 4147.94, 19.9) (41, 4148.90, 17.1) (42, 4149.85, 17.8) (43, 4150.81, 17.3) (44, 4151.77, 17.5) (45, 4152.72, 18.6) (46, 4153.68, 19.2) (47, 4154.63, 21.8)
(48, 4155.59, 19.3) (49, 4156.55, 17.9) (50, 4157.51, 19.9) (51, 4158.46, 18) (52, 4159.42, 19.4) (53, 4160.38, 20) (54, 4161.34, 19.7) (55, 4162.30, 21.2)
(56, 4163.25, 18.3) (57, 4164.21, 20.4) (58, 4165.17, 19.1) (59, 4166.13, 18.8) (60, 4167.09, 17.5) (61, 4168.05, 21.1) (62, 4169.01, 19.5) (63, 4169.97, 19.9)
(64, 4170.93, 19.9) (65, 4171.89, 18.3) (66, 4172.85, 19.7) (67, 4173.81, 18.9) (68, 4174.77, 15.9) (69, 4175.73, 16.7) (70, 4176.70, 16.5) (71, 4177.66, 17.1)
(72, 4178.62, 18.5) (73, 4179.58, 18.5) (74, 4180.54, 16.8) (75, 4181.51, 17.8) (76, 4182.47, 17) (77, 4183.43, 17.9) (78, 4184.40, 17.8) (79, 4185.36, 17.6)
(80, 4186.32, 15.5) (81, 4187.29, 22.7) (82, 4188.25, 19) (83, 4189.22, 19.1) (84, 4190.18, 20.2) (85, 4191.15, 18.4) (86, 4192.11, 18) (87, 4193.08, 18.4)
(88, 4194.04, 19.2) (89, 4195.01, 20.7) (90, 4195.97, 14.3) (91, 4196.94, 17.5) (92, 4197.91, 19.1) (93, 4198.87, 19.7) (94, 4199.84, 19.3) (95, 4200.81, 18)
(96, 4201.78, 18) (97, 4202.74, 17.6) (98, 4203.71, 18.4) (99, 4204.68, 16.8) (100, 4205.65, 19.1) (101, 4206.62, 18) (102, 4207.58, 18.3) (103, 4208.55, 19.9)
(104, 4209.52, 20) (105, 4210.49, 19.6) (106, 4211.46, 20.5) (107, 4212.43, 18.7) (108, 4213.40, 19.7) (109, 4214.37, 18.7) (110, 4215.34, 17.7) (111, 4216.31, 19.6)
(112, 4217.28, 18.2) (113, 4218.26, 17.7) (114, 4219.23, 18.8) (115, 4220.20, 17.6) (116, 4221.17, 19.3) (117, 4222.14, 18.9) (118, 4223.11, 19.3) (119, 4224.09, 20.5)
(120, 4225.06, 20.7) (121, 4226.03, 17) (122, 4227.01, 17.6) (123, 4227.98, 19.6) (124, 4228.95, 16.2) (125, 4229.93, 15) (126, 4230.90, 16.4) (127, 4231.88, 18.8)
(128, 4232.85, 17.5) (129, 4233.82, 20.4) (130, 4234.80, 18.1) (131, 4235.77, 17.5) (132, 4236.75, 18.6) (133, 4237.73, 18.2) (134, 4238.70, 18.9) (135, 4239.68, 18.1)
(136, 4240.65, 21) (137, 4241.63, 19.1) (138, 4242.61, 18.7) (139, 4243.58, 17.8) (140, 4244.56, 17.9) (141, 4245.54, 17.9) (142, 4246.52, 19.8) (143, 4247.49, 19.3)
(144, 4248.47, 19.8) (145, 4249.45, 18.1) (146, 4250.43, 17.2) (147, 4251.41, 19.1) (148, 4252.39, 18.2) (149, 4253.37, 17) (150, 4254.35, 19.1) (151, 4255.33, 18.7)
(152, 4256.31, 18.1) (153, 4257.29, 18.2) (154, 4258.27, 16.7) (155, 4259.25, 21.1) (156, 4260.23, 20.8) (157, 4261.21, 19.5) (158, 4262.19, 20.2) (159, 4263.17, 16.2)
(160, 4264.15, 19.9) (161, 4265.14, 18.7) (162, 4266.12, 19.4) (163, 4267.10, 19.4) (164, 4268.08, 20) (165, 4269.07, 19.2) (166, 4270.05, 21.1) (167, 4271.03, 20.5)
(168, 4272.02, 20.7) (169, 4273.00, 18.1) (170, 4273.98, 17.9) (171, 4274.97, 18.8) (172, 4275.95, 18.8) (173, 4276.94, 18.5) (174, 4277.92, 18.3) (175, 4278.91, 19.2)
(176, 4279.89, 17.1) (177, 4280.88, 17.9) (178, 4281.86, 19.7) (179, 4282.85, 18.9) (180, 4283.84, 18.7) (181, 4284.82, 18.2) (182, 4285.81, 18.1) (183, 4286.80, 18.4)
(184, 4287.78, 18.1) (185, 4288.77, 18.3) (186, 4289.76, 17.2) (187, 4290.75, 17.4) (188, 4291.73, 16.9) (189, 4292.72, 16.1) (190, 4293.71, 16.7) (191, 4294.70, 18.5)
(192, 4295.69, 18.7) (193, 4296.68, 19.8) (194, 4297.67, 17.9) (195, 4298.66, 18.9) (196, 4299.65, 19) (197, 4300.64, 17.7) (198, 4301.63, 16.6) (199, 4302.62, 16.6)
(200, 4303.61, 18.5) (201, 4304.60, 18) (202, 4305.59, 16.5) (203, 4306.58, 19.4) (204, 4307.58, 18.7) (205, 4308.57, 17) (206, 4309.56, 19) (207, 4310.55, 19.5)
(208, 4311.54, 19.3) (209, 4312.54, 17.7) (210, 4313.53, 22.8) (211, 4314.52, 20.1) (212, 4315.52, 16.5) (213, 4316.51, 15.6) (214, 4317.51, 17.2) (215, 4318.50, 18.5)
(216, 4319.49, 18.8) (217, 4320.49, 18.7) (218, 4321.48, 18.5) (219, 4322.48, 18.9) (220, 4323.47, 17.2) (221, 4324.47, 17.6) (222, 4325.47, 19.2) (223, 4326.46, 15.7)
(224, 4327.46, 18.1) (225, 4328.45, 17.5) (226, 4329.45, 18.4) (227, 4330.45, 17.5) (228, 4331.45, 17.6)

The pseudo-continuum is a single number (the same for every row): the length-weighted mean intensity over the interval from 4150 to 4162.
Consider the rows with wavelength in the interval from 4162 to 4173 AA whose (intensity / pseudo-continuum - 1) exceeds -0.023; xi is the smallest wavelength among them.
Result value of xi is 4162.30 AA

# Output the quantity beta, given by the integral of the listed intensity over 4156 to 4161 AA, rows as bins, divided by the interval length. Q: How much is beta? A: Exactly 19.0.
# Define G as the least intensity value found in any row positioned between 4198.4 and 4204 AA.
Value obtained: 17.6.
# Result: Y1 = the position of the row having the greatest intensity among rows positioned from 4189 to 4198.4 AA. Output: 4195.01 AA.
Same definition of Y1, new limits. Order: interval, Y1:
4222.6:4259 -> 4240.65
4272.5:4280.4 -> 4278.91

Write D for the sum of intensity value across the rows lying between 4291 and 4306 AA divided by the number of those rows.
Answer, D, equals 17.8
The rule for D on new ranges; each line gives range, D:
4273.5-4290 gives 18.4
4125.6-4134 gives 19.3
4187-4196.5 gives 19.0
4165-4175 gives 19.0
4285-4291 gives 17.9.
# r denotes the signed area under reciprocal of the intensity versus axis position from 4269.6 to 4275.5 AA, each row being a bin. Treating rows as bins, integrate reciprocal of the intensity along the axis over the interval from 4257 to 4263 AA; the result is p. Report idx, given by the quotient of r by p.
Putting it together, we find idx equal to 0.97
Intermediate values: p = 0.314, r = 0.304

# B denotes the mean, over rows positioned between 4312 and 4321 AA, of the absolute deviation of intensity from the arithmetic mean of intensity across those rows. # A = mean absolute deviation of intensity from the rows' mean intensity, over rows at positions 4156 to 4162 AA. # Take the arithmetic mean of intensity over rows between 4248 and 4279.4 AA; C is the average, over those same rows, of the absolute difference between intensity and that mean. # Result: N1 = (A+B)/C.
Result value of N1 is 2.3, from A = 0.80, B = 1.50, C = 0.98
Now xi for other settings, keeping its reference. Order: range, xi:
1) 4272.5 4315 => 4274.97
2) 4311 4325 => 4311.54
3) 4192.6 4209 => 4194.04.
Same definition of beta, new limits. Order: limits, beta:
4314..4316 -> 18.3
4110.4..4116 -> 17.5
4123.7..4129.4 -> 20.0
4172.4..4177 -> 17.5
